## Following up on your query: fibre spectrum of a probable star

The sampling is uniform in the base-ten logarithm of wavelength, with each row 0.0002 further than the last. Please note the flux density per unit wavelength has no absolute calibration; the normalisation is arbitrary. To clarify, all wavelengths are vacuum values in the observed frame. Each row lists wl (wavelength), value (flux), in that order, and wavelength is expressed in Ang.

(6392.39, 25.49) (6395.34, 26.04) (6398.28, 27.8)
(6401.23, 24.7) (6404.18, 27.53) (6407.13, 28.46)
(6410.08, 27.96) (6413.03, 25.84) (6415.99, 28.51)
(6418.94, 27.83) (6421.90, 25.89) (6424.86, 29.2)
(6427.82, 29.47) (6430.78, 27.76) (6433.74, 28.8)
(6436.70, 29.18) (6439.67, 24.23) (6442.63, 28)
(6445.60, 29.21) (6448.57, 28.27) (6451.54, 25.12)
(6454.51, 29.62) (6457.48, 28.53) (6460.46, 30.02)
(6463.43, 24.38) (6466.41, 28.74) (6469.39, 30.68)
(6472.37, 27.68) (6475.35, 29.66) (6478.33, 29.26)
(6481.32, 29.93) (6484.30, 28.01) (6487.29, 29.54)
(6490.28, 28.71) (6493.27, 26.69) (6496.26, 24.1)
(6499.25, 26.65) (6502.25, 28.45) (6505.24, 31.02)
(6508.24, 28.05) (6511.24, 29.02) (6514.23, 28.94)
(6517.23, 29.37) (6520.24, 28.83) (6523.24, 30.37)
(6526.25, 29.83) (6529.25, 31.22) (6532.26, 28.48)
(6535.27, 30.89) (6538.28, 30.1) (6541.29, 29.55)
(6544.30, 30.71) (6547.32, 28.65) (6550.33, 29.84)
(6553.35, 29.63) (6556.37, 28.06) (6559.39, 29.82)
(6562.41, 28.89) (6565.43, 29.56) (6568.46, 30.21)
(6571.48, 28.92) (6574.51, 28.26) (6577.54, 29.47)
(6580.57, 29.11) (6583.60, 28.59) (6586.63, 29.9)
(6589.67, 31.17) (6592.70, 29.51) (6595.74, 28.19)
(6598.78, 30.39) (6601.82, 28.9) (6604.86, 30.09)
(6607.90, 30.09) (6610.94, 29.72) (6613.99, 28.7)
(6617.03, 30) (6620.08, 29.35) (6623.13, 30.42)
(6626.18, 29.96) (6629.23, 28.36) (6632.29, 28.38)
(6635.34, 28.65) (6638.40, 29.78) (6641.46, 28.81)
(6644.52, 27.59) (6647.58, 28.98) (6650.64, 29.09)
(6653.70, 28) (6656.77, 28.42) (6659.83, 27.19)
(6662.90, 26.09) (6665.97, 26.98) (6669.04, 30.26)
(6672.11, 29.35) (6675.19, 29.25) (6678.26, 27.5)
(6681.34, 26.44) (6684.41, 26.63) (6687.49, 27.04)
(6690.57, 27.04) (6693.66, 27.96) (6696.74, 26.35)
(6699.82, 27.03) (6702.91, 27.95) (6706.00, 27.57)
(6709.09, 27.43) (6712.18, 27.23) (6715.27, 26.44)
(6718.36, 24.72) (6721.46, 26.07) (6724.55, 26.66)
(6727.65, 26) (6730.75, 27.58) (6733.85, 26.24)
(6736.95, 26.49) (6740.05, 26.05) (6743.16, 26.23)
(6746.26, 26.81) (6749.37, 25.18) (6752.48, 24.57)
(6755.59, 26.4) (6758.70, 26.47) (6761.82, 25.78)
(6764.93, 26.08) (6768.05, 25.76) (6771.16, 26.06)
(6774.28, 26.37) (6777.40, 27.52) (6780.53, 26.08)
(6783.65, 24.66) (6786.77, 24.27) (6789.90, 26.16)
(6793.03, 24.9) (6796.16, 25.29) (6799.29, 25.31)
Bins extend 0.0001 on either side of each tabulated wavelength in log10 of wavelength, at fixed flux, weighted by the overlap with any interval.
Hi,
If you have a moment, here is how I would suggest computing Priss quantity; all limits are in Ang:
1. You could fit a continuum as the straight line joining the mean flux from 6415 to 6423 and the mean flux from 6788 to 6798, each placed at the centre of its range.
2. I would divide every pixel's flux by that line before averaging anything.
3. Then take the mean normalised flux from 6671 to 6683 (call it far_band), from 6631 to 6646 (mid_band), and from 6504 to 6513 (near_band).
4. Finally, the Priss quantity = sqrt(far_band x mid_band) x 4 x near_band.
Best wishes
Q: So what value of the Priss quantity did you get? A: 4.73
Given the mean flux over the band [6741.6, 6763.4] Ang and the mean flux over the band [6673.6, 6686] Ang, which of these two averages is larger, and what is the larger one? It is 27.5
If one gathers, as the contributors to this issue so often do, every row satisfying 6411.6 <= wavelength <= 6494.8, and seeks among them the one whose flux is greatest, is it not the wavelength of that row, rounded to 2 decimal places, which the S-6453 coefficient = 6469.39 Ang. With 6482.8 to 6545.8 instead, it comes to 6529.25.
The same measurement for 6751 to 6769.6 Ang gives 6758.70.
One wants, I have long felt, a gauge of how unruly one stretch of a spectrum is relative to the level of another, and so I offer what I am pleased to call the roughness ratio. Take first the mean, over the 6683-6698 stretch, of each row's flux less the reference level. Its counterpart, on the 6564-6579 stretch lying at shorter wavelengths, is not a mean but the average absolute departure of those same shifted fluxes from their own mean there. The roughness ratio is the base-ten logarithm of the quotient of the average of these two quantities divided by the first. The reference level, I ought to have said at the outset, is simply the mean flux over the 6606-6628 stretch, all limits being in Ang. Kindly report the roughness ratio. -0.40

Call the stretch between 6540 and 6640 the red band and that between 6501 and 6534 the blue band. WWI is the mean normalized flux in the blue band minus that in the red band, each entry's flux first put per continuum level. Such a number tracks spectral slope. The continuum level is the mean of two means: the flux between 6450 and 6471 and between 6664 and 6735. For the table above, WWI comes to 0.00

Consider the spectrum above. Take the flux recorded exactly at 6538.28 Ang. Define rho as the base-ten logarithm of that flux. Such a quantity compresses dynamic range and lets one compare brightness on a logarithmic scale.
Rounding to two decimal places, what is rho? 1.48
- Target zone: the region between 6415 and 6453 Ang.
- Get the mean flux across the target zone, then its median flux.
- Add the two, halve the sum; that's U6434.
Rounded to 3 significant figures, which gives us 28.0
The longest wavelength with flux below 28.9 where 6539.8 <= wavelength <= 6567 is 6562.41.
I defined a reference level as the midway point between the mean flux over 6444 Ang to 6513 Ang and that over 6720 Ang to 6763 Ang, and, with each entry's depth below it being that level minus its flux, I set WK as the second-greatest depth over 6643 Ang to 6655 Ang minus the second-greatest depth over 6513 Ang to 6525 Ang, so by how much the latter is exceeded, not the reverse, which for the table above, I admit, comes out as 0.9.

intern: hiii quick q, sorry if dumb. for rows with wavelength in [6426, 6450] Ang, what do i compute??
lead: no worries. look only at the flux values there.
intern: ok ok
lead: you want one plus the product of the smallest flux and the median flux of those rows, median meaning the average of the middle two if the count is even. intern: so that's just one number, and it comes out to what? 692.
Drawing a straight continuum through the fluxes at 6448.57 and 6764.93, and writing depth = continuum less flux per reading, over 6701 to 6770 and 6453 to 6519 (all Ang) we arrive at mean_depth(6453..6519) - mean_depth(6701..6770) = -0.4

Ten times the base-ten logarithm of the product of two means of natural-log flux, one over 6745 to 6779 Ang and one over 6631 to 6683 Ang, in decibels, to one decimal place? 10.4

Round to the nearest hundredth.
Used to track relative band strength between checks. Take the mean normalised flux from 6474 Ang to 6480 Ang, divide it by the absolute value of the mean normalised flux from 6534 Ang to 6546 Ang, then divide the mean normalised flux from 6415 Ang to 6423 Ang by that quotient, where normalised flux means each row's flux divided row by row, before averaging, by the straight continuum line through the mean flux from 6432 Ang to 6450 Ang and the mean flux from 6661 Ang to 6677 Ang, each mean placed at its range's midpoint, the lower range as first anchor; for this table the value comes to 1.01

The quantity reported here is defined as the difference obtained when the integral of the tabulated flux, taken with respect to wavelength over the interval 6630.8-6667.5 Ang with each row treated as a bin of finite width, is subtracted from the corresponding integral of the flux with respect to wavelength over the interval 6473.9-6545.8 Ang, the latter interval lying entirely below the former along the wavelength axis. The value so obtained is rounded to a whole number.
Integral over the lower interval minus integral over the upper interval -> 1056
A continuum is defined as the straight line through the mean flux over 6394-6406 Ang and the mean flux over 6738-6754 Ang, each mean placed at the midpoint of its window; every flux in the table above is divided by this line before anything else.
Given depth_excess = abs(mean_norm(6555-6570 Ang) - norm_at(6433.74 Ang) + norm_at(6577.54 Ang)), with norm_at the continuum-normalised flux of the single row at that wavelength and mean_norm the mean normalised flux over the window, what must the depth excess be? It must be 1.16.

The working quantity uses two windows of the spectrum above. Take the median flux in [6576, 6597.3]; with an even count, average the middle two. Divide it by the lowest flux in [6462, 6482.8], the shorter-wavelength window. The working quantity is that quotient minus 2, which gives -0.79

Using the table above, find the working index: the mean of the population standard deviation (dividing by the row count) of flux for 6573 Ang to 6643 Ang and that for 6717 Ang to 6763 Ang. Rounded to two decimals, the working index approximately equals 0.78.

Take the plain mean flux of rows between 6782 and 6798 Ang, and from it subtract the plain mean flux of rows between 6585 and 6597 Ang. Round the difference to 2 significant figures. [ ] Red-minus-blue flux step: -4.6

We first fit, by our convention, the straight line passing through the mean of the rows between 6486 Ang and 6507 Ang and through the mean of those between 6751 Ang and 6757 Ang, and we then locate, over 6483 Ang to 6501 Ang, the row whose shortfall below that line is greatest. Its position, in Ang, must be 6496.26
